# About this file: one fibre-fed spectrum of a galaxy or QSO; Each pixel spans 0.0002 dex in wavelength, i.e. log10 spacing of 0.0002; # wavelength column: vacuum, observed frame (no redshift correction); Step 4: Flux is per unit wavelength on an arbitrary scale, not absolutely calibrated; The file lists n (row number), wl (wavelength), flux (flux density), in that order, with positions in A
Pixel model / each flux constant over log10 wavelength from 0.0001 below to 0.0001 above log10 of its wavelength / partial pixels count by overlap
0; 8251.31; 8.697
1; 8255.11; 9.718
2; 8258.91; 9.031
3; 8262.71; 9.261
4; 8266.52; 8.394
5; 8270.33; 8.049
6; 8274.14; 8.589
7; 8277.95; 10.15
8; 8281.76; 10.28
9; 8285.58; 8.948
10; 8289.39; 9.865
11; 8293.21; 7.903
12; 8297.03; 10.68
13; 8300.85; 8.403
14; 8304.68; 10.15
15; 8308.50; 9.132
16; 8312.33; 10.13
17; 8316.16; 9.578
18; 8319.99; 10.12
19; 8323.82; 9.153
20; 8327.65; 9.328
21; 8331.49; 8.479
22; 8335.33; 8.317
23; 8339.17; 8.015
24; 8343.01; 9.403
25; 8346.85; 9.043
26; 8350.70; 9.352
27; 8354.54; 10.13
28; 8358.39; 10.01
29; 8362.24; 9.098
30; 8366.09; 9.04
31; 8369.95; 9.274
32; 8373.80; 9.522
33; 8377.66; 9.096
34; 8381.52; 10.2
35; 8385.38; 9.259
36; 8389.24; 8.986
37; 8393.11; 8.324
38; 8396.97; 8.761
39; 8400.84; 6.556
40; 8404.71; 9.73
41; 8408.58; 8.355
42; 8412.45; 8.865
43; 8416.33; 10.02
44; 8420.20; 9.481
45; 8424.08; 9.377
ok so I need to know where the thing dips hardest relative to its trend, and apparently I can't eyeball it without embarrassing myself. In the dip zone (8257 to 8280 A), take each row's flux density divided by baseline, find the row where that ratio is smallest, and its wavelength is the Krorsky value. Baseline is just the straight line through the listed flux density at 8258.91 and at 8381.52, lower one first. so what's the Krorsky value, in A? 8270.33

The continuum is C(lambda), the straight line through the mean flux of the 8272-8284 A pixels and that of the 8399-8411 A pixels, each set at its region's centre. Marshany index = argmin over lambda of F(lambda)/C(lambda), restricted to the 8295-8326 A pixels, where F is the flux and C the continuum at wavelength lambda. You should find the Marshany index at 8300.85 A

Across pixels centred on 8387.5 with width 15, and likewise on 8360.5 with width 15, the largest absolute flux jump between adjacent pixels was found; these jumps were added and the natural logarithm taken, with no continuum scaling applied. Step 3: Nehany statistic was 0.62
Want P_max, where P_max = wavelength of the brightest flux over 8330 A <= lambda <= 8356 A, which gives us 8354.54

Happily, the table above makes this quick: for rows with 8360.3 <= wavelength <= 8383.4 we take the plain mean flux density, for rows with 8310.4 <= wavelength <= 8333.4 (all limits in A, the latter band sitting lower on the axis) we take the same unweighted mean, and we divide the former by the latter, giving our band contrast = 0.99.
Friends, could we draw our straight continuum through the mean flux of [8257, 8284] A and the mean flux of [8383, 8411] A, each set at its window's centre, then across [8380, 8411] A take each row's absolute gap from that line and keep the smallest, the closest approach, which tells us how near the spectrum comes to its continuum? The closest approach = 0.16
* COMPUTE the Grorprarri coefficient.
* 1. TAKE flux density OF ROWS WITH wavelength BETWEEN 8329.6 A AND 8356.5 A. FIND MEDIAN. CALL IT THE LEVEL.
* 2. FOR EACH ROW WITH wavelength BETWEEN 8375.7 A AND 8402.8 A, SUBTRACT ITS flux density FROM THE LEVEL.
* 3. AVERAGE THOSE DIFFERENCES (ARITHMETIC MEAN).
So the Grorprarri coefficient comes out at 0.3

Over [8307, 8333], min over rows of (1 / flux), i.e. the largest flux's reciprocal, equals 0.0987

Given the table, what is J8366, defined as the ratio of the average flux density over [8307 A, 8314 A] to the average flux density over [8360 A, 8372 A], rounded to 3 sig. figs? 1.05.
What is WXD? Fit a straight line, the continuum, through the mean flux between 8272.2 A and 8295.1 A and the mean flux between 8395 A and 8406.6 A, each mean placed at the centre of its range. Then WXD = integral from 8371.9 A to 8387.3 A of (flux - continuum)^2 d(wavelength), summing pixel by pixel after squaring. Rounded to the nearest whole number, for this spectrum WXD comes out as 18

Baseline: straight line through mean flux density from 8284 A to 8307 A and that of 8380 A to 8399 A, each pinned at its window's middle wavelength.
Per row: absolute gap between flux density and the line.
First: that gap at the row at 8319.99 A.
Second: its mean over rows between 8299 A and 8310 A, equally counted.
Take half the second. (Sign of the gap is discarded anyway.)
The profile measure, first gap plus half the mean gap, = 1.2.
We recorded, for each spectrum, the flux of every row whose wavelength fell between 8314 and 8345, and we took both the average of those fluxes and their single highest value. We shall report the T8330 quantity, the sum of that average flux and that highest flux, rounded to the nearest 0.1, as 19.2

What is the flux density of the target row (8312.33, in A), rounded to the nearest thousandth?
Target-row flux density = 10.130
